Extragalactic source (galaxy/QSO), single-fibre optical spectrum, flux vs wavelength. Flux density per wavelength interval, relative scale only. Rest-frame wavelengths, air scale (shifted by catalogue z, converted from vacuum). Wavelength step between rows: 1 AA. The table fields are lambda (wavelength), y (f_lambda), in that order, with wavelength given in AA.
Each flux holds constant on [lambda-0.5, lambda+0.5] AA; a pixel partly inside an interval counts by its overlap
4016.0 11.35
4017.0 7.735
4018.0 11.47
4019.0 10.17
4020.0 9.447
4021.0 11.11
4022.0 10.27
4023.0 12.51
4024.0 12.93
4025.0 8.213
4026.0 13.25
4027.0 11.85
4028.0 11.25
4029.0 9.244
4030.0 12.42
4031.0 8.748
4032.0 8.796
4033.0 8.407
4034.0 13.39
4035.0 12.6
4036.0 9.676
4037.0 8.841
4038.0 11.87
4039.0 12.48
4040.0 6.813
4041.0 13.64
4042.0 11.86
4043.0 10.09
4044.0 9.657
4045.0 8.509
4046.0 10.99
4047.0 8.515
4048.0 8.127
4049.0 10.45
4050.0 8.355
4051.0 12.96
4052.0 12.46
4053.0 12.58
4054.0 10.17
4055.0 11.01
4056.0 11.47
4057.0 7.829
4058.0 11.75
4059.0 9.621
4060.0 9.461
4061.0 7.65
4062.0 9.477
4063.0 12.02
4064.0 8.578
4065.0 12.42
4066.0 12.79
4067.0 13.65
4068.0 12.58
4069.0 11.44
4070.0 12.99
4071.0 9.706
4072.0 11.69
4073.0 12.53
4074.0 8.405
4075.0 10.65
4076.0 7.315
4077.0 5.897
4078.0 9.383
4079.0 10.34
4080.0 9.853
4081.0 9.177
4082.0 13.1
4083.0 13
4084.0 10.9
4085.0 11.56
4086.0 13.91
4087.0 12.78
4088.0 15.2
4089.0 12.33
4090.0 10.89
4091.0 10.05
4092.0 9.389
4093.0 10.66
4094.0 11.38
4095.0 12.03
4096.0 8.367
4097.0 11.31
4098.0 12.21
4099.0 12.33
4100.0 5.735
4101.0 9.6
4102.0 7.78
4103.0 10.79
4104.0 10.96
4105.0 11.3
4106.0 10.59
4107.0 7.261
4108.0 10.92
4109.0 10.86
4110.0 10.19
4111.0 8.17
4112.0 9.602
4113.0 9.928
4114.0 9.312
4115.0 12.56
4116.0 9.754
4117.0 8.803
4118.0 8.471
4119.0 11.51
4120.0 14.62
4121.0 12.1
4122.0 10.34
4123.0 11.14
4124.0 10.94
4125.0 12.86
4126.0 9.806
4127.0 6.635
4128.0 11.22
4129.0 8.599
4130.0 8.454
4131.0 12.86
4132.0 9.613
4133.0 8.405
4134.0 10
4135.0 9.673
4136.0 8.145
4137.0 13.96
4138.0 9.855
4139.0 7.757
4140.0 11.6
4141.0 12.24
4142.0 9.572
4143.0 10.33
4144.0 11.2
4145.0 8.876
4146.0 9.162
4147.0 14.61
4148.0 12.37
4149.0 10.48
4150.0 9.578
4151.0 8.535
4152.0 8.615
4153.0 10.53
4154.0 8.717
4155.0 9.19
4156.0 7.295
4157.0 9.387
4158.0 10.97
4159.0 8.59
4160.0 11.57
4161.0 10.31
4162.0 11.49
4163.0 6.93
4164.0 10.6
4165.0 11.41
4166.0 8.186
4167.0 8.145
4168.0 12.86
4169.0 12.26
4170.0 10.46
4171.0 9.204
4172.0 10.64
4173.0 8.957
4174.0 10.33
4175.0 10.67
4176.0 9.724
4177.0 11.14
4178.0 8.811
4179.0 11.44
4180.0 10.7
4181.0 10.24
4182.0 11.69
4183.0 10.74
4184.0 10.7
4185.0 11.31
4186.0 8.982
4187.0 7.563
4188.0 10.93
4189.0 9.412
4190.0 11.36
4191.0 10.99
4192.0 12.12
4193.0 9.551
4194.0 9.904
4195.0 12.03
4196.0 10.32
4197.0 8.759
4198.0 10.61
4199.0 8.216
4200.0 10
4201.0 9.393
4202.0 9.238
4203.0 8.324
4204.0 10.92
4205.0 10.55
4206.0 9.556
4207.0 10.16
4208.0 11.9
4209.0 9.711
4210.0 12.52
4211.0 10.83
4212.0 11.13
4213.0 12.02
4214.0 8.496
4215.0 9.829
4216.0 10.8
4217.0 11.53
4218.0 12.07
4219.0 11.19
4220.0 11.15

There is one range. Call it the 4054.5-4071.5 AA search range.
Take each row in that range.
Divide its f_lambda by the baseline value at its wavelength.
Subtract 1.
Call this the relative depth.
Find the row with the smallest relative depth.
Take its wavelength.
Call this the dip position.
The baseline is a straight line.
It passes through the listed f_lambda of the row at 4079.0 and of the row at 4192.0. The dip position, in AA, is 4061.0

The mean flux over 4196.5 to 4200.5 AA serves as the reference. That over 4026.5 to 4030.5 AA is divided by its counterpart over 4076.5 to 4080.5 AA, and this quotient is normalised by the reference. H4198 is 0.134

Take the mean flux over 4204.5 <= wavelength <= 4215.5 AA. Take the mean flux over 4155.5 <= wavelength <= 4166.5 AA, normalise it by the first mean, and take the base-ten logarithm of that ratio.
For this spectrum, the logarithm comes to -0.039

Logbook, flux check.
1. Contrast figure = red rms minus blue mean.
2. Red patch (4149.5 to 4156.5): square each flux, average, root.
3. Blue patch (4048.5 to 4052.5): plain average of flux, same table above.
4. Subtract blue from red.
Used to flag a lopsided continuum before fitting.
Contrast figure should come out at -2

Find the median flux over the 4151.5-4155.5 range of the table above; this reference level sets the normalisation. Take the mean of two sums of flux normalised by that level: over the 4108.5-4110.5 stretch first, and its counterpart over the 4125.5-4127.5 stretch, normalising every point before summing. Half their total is 2.09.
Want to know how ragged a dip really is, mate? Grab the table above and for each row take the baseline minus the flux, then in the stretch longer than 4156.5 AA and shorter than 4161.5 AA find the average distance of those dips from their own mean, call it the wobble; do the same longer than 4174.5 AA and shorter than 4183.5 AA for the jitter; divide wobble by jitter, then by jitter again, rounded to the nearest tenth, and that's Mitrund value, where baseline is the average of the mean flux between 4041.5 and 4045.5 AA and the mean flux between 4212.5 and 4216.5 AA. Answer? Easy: 2.2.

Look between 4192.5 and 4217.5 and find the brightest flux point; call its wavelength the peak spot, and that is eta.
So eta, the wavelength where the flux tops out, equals 4210.0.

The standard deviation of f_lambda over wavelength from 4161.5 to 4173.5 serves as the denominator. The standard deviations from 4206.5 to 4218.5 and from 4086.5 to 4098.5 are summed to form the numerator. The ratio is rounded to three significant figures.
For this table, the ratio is 1.63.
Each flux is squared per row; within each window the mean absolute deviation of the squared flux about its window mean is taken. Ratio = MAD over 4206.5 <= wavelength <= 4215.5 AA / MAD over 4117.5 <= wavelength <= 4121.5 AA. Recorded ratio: 0.57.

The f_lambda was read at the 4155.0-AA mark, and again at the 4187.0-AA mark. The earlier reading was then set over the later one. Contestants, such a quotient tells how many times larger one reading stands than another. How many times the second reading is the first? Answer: 1.22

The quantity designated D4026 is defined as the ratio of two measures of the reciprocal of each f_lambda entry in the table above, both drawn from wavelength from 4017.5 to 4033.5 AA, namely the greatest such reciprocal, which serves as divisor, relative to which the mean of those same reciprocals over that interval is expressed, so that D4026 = 0.792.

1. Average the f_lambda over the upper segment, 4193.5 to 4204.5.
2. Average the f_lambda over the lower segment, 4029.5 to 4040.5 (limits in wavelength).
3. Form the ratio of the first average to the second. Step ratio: 0.94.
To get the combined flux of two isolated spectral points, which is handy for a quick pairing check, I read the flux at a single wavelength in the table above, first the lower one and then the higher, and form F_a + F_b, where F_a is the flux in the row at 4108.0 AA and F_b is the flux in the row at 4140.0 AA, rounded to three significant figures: 22.5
